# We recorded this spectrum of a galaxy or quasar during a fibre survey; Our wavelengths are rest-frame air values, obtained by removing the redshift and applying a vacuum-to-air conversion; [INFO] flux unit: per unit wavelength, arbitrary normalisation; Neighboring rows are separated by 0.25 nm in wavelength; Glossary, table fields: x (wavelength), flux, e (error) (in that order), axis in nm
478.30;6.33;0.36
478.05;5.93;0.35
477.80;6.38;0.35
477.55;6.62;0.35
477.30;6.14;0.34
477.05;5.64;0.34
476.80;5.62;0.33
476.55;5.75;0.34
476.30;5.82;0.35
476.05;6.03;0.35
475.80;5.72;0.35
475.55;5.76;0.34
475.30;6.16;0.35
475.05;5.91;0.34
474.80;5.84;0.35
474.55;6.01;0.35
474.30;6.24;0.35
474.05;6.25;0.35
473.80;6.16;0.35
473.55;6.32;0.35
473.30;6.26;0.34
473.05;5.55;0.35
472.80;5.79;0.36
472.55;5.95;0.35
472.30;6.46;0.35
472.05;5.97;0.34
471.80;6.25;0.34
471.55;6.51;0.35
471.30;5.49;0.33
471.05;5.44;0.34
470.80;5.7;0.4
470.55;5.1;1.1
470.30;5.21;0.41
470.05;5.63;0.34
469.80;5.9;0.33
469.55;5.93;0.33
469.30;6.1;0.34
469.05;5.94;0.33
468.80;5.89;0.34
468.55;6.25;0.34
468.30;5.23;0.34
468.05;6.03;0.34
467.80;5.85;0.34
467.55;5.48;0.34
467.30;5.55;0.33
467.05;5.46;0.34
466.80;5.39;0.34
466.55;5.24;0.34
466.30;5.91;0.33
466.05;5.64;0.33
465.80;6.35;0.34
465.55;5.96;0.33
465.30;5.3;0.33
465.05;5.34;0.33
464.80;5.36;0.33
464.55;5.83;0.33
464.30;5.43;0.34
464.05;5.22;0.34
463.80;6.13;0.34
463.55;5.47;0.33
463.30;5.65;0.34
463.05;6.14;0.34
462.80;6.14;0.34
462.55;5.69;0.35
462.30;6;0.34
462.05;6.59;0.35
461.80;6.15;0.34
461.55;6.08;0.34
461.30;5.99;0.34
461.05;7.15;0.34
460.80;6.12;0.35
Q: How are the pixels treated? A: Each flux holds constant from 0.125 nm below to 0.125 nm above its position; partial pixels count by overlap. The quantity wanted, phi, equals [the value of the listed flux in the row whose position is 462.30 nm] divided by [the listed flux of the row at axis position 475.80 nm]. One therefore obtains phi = 1.05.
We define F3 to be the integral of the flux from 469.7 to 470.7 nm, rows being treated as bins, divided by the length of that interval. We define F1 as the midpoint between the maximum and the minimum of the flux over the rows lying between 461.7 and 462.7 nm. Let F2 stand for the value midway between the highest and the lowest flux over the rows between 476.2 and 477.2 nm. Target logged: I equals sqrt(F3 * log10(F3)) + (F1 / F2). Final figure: 3.08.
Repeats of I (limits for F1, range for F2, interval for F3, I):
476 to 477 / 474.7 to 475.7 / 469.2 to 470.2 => 3.10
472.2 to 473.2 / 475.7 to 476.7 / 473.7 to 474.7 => 3.23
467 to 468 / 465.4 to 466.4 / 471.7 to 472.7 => 3.14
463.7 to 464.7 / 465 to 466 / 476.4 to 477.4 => 3.07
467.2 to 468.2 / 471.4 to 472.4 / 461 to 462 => 3.17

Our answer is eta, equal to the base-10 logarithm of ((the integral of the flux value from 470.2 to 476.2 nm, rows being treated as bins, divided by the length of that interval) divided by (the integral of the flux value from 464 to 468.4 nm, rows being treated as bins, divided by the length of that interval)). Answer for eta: 0.025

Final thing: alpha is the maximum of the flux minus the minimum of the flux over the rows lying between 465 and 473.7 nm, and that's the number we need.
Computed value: 1.41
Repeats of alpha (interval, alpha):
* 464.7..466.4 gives 1.05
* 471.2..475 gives 1.02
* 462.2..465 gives 0.92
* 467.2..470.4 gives 1.04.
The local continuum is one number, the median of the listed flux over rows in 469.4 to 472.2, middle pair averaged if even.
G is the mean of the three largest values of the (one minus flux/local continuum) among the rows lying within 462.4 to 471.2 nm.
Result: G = 0.09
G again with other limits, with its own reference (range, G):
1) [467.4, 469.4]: 0.03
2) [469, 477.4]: 0.08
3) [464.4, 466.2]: 0.06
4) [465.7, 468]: 0.06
